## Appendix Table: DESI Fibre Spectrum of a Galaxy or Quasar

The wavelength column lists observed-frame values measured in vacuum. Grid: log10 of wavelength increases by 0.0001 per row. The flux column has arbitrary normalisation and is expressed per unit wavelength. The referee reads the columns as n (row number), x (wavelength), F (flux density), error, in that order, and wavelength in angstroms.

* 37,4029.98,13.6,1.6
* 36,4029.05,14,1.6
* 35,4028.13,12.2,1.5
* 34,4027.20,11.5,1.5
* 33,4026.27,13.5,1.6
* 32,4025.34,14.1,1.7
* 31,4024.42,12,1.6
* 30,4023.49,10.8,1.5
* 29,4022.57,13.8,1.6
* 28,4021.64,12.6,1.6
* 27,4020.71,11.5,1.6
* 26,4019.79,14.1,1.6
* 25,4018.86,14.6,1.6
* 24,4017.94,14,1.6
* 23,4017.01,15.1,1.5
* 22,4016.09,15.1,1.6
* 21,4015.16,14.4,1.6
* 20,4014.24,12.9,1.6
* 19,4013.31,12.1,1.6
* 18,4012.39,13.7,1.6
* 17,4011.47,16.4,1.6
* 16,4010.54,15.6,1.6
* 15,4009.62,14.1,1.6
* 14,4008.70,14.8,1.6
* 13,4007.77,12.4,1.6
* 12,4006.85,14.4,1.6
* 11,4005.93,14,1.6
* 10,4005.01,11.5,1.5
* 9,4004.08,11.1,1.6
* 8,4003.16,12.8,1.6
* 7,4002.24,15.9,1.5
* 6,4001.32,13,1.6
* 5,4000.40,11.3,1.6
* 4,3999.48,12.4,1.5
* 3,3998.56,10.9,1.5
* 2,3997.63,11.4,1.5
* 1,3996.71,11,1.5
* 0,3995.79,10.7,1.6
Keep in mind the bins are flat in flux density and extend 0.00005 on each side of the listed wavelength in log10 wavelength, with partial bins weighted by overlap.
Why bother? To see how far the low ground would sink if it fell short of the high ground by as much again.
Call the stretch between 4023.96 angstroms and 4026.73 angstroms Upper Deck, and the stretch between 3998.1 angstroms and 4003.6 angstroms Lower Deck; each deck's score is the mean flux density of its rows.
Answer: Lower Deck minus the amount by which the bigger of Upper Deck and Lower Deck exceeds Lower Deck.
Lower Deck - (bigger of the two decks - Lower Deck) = 12.2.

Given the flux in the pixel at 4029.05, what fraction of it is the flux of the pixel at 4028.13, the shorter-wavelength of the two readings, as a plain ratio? 0.87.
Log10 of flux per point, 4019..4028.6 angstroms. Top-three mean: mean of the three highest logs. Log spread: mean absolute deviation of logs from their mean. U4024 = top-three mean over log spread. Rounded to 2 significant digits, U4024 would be 33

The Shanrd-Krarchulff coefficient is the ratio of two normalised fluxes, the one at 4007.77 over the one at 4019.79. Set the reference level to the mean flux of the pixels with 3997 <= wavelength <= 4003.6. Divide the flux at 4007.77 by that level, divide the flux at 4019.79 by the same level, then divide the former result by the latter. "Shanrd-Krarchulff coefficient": 0.88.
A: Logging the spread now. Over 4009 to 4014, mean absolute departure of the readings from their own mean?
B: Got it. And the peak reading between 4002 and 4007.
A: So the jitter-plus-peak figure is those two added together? 17.2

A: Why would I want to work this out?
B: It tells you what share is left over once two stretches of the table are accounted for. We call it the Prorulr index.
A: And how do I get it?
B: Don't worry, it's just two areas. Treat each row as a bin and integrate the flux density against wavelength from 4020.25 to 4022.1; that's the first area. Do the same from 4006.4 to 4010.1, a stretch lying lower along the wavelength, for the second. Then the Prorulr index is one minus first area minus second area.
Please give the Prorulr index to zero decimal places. -73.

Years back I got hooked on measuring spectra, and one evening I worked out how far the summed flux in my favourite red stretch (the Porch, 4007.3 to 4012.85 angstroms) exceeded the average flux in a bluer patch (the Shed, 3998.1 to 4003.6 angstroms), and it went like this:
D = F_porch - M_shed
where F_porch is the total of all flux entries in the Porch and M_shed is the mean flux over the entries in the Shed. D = 74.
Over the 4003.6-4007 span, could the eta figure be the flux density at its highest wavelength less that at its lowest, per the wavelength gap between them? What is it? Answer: 1.2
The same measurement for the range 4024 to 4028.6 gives 0.1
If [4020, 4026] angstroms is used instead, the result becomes 0.6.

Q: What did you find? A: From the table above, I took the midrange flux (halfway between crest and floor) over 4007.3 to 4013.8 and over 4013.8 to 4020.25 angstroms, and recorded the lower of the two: 14.0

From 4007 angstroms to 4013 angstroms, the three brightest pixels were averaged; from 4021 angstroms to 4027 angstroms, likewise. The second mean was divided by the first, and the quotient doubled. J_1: 1.77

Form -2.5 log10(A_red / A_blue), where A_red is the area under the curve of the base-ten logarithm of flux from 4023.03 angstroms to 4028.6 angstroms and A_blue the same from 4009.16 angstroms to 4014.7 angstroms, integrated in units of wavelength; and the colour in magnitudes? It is 0.05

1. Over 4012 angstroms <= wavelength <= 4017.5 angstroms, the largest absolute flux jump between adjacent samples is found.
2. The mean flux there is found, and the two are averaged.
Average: 7.74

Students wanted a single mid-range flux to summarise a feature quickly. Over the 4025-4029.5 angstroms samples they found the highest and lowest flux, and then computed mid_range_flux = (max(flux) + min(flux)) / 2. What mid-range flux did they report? 12.8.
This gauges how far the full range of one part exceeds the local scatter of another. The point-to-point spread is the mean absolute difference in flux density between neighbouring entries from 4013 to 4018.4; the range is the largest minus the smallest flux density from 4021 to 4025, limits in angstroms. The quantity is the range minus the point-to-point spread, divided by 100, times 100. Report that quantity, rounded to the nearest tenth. 2.2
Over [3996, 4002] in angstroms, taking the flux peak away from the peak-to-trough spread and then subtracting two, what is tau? -12.9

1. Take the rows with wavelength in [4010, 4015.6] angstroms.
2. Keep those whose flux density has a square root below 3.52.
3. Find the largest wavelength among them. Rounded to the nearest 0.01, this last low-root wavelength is 4013.31 angstroms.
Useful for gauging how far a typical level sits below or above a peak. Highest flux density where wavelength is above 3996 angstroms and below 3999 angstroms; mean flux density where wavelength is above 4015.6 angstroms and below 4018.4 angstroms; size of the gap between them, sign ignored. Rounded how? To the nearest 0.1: 3.3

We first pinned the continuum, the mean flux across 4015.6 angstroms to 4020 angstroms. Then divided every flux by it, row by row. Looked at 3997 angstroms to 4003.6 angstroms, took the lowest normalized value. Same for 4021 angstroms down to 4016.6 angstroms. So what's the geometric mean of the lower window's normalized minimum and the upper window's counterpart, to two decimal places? 0.77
